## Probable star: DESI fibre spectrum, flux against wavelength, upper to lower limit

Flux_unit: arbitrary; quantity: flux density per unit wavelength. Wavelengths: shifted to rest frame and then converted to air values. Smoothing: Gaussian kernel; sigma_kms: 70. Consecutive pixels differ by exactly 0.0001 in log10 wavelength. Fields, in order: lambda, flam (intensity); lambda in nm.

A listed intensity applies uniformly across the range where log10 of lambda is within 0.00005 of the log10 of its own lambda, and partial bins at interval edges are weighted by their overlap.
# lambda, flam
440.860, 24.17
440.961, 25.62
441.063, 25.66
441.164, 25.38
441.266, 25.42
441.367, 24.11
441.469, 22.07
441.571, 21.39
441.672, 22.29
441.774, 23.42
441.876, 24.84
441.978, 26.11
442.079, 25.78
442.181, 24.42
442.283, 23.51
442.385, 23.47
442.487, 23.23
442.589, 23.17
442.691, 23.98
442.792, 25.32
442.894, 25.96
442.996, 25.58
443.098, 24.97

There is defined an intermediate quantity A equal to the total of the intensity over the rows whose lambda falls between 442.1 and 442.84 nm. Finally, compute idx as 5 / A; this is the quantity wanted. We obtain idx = 0.030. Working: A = 167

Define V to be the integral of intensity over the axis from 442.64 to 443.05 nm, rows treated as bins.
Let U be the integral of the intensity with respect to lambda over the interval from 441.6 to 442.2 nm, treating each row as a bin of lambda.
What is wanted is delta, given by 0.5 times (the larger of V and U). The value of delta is 7.3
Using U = 15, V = 10.4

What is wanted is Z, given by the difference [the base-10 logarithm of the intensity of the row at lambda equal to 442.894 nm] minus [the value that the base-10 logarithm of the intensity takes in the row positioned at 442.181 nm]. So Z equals 0.027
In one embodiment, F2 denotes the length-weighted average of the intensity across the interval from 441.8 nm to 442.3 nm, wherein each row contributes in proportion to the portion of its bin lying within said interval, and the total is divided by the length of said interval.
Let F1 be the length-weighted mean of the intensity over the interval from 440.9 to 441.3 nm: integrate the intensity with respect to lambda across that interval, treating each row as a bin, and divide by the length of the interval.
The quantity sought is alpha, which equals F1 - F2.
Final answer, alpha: 0.6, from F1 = 25.5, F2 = 24.9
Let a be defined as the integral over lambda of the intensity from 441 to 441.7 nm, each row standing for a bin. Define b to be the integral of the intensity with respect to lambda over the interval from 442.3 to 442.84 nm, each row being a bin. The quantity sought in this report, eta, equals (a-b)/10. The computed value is 0.4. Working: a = 17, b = 12.9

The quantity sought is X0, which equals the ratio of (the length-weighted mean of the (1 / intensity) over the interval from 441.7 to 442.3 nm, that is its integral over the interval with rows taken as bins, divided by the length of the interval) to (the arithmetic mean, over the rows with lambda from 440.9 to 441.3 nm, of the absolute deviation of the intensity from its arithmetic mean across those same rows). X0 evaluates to 0.338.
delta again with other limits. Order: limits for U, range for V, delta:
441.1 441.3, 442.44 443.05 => 7.5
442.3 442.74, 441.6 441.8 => 5.2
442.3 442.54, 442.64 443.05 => 5.2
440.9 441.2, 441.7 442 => 3.8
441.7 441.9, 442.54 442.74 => 2.4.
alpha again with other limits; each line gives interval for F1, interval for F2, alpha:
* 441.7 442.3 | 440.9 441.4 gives -0.7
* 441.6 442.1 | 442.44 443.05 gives -0.3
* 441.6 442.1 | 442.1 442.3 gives 0.0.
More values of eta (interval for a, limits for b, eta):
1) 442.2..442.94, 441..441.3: 1.0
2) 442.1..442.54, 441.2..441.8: -0.3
